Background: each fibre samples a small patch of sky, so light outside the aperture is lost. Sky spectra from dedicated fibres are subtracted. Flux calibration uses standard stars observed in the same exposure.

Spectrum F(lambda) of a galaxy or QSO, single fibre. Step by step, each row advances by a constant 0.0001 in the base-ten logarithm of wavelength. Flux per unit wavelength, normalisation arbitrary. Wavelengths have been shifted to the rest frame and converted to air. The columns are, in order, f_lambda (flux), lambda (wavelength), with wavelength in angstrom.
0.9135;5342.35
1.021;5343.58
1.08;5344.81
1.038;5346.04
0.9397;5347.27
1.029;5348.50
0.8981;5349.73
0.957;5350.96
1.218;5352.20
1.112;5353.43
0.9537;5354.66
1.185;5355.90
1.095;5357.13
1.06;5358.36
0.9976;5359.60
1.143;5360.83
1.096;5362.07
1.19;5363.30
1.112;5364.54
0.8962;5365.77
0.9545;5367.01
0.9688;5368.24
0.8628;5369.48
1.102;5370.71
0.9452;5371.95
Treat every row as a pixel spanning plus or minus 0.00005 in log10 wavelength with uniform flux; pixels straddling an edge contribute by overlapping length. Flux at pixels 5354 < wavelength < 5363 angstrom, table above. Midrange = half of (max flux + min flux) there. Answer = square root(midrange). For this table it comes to 1.034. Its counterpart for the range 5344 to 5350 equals 0.995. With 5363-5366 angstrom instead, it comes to 1.021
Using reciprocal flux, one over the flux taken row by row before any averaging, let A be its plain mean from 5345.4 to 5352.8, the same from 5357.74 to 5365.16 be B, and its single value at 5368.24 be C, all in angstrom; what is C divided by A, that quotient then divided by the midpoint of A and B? 1.09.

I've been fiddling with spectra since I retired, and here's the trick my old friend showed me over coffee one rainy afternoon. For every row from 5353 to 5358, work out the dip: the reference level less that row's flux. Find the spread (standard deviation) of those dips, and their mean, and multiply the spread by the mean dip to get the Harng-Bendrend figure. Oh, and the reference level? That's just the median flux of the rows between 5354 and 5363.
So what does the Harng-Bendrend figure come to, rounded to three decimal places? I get 0.001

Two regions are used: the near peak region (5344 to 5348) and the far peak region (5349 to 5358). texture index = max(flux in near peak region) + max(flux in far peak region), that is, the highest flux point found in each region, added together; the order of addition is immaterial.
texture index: 2.30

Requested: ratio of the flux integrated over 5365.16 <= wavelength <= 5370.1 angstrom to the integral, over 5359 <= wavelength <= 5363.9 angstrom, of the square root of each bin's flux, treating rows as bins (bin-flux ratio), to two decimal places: 0.88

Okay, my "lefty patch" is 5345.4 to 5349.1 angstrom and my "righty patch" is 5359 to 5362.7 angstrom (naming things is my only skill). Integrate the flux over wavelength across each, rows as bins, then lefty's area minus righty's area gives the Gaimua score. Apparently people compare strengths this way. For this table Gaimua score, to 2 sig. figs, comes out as -0.29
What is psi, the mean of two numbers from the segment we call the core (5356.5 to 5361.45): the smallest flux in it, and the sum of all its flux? 2.65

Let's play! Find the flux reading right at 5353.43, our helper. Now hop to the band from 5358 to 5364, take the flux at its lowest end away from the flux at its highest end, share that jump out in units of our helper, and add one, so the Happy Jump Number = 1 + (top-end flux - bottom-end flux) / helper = 1.12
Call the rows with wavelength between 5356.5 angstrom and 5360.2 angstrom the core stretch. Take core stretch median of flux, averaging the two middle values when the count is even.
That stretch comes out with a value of 1.06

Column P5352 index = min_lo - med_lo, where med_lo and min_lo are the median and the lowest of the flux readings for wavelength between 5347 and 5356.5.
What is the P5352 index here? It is -0.095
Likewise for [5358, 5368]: -0.182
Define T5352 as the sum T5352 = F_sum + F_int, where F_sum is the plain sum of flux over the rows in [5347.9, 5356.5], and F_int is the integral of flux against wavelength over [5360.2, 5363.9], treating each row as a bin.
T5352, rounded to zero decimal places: 12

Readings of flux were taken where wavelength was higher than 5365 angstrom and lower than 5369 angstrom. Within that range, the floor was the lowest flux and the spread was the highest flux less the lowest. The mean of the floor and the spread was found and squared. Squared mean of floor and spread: 0.235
